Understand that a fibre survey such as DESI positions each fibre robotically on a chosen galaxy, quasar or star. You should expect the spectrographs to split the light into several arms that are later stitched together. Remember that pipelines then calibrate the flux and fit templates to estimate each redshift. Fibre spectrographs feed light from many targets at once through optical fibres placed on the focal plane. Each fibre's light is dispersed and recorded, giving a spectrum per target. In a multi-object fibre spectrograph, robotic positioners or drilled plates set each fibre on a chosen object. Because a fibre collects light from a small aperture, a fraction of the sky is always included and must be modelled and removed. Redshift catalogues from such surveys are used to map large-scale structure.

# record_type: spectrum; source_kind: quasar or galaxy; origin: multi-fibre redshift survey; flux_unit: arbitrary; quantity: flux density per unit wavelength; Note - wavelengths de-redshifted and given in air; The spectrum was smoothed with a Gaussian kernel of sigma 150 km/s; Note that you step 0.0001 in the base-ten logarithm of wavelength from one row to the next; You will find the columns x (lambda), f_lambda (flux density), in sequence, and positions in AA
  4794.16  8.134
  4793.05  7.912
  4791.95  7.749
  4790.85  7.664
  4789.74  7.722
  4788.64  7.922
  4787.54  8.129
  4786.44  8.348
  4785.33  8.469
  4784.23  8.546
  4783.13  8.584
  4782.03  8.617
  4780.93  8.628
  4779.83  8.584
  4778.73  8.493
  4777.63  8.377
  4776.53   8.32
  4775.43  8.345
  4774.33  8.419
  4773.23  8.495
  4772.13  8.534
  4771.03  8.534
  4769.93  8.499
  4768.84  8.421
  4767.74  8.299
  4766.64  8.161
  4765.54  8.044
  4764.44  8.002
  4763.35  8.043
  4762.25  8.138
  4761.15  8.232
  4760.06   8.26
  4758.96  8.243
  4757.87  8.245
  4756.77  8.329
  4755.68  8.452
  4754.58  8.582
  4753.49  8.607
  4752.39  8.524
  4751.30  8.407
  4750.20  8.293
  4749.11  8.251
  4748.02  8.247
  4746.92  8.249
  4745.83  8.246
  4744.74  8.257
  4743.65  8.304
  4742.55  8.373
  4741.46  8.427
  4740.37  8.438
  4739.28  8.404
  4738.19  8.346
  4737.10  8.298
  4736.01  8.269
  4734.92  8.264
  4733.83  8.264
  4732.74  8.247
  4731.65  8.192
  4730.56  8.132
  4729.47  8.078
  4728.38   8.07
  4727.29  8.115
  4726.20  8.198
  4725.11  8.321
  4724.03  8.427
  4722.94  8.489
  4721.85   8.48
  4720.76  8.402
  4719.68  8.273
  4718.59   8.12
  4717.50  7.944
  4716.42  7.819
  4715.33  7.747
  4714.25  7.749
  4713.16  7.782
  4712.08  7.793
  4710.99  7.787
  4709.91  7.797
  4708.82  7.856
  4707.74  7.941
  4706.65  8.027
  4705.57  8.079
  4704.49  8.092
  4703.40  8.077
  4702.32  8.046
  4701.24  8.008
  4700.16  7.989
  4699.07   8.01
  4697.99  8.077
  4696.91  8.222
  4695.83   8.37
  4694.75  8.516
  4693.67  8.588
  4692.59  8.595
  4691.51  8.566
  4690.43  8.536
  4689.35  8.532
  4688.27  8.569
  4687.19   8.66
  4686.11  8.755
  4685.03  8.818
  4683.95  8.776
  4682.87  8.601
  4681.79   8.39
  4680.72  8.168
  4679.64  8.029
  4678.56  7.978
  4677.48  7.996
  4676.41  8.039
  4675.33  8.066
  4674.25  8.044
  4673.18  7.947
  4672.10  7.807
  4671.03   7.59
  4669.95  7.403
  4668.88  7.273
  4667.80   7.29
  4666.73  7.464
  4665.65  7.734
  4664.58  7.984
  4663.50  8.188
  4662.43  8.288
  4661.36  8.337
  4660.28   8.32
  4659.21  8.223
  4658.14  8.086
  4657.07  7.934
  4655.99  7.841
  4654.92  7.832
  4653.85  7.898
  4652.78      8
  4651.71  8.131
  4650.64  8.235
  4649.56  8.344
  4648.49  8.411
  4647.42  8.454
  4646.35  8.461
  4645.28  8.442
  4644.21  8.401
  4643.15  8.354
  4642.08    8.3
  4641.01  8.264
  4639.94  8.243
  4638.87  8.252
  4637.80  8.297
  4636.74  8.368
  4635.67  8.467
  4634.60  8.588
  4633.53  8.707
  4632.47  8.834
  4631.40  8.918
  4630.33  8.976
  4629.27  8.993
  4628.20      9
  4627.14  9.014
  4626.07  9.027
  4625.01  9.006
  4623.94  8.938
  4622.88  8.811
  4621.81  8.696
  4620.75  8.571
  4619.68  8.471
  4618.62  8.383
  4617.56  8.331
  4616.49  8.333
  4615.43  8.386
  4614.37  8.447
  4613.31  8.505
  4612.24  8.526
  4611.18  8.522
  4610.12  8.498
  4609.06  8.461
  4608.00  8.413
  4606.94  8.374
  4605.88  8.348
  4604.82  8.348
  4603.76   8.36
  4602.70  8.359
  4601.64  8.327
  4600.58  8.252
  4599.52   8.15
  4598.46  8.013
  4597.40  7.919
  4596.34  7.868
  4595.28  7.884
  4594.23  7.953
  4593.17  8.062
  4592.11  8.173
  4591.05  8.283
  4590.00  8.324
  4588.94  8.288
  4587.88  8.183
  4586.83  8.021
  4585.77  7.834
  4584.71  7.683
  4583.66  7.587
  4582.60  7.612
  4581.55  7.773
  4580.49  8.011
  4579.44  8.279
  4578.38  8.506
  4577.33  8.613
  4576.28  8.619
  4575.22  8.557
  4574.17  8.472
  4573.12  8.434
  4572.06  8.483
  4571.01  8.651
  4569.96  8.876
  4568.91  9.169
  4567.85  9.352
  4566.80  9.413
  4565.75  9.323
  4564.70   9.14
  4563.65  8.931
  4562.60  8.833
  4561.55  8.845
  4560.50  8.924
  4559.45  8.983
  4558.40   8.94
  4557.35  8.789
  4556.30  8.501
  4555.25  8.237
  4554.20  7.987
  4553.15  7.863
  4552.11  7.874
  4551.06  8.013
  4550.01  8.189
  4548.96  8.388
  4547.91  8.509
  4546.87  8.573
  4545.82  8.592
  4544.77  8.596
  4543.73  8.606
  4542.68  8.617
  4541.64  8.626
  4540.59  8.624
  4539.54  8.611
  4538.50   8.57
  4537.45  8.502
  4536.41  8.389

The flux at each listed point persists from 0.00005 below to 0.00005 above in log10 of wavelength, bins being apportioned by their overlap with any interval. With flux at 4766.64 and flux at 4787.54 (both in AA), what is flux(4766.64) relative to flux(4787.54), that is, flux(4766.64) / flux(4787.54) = 1.00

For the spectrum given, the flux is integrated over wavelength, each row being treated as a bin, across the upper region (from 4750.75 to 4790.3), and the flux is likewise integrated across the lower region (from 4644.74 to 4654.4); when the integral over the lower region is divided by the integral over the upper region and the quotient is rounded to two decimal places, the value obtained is 0.24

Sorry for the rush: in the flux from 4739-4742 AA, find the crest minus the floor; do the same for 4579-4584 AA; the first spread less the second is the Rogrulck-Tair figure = -0.66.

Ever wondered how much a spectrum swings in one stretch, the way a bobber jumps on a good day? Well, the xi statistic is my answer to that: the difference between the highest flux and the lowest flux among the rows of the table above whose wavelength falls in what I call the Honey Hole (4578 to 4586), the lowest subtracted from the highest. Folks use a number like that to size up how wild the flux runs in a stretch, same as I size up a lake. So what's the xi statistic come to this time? 0.9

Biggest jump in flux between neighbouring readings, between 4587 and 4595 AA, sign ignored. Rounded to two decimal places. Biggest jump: 0.11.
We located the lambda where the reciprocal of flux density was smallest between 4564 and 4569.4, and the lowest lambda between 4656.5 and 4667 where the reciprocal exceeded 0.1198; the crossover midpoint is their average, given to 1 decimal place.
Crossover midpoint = 4611.9 AA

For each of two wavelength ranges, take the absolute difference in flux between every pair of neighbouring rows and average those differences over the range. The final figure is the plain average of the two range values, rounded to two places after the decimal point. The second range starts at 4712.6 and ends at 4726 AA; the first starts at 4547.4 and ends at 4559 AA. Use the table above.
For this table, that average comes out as 0.13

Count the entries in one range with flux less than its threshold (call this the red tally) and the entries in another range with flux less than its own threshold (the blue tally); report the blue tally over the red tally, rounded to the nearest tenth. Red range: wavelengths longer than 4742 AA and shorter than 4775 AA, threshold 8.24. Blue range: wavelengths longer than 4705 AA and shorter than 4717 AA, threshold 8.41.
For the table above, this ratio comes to 1.8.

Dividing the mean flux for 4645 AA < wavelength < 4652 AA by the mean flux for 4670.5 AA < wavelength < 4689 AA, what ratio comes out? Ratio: 1.01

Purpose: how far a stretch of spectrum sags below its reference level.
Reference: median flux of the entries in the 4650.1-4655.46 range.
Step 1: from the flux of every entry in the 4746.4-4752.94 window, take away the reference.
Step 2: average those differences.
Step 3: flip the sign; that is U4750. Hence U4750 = -0.33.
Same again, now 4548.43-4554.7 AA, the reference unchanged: -0.05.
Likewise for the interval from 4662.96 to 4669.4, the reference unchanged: 0.34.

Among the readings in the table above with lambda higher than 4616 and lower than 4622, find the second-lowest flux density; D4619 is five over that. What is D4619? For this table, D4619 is 0.600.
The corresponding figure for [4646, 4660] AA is 0.638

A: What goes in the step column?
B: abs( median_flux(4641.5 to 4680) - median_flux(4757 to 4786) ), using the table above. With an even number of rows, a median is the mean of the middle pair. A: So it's 0.36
